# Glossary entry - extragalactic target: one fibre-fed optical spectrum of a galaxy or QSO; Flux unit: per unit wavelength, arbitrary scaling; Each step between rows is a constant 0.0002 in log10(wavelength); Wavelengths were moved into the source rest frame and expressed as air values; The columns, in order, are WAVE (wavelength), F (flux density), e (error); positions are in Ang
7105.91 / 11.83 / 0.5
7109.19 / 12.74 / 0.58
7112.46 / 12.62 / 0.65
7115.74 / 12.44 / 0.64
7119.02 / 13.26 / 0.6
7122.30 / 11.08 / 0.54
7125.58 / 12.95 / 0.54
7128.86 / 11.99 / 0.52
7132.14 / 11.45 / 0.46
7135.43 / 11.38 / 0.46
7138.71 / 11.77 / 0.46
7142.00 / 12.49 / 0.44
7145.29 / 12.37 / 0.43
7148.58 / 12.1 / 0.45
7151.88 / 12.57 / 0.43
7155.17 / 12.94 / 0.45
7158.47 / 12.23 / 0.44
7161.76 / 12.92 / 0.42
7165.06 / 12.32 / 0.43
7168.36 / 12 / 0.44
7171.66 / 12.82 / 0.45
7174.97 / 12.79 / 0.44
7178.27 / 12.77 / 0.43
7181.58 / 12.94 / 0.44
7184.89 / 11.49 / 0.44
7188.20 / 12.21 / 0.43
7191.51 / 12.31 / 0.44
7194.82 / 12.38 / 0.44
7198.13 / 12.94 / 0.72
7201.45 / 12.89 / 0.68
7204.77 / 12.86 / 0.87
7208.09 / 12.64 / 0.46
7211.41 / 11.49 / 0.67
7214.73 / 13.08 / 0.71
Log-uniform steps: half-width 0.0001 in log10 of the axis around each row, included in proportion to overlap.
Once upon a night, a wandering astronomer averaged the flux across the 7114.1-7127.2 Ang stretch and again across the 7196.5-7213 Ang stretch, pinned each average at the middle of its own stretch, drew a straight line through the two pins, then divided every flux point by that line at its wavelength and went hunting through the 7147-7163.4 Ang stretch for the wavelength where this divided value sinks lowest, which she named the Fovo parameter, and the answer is 7148.58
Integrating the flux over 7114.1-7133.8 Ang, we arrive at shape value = 240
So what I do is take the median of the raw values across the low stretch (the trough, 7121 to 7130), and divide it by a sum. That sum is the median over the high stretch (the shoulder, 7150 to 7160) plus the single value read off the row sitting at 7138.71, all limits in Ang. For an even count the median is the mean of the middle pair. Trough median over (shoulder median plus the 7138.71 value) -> 0.493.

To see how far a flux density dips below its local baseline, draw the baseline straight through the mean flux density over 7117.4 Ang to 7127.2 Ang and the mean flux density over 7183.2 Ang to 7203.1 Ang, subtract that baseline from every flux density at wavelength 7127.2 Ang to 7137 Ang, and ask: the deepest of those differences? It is -1.0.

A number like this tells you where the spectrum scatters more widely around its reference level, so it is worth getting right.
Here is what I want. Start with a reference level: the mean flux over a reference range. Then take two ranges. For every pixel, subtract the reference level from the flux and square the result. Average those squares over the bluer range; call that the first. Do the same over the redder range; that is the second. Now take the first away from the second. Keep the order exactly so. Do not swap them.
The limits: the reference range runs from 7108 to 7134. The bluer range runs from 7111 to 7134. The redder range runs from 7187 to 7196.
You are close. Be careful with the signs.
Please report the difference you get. -0.54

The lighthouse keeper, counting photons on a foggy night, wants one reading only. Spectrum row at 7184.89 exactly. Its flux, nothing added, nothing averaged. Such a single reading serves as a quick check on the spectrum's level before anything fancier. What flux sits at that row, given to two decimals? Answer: 11.49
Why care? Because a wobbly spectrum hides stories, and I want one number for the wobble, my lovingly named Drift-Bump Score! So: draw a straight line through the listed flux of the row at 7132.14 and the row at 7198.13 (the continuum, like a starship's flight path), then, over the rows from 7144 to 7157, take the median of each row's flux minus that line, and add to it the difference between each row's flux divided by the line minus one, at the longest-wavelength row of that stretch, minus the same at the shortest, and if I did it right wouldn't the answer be 0.7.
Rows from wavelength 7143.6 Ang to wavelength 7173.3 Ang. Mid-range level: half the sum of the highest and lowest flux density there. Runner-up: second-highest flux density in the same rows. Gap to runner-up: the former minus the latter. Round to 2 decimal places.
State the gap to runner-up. -0.45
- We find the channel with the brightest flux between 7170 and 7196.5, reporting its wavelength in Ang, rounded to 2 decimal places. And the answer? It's 7181.58 Ang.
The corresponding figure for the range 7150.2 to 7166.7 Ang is 7155.17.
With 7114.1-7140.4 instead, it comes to 7119.02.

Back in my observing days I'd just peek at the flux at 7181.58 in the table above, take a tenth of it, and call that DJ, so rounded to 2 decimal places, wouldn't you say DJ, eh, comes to 1.29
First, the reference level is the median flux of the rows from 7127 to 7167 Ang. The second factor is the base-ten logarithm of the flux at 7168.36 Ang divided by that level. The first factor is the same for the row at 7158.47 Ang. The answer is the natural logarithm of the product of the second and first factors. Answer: -11.1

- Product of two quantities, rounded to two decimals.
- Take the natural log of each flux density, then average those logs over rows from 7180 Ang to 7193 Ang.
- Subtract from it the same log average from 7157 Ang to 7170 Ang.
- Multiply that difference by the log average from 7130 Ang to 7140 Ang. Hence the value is -0.03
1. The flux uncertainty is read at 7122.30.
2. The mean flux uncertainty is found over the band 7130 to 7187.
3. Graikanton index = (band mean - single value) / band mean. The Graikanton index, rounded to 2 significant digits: -0.22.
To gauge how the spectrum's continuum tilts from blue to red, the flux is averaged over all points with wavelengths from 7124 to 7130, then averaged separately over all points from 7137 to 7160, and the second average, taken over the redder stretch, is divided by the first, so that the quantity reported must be 0.99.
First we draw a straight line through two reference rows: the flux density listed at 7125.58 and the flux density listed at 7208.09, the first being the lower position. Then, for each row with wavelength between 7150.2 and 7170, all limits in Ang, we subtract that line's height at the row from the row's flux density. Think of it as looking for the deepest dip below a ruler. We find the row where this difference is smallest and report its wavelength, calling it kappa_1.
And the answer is 7168.36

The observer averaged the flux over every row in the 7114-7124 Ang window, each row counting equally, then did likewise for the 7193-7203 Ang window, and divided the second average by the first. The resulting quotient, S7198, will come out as 1.04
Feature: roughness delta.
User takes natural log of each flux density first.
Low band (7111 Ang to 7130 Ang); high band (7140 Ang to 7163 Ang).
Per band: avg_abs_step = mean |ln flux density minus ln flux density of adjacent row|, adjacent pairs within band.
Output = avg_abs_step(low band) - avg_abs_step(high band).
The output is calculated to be 0.063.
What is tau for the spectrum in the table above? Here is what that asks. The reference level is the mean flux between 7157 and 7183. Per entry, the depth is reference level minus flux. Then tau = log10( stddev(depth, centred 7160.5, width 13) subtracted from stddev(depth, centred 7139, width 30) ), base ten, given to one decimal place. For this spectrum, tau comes -0.8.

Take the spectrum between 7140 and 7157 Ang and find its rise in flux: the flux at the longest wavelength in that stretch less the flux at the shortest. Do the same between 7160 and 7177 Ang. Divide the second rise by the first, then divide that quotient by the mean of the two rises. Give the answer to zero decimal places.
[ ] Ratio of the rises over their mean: -2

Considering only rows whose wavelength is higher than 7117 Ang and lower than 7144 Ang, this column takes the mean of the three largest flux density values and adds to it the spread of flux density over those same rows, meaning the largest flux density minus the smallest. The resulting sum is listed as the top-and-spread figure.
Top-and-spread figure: 15.1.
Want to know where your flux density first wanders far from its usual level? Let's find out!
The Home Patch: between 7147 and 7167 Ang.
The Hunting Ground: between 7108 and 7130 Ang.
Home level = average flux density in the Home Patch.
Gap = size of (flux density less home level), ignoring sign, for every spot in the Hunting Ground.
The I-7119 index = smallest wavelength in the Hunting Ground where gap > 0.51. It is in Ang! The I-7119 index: 7119.02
